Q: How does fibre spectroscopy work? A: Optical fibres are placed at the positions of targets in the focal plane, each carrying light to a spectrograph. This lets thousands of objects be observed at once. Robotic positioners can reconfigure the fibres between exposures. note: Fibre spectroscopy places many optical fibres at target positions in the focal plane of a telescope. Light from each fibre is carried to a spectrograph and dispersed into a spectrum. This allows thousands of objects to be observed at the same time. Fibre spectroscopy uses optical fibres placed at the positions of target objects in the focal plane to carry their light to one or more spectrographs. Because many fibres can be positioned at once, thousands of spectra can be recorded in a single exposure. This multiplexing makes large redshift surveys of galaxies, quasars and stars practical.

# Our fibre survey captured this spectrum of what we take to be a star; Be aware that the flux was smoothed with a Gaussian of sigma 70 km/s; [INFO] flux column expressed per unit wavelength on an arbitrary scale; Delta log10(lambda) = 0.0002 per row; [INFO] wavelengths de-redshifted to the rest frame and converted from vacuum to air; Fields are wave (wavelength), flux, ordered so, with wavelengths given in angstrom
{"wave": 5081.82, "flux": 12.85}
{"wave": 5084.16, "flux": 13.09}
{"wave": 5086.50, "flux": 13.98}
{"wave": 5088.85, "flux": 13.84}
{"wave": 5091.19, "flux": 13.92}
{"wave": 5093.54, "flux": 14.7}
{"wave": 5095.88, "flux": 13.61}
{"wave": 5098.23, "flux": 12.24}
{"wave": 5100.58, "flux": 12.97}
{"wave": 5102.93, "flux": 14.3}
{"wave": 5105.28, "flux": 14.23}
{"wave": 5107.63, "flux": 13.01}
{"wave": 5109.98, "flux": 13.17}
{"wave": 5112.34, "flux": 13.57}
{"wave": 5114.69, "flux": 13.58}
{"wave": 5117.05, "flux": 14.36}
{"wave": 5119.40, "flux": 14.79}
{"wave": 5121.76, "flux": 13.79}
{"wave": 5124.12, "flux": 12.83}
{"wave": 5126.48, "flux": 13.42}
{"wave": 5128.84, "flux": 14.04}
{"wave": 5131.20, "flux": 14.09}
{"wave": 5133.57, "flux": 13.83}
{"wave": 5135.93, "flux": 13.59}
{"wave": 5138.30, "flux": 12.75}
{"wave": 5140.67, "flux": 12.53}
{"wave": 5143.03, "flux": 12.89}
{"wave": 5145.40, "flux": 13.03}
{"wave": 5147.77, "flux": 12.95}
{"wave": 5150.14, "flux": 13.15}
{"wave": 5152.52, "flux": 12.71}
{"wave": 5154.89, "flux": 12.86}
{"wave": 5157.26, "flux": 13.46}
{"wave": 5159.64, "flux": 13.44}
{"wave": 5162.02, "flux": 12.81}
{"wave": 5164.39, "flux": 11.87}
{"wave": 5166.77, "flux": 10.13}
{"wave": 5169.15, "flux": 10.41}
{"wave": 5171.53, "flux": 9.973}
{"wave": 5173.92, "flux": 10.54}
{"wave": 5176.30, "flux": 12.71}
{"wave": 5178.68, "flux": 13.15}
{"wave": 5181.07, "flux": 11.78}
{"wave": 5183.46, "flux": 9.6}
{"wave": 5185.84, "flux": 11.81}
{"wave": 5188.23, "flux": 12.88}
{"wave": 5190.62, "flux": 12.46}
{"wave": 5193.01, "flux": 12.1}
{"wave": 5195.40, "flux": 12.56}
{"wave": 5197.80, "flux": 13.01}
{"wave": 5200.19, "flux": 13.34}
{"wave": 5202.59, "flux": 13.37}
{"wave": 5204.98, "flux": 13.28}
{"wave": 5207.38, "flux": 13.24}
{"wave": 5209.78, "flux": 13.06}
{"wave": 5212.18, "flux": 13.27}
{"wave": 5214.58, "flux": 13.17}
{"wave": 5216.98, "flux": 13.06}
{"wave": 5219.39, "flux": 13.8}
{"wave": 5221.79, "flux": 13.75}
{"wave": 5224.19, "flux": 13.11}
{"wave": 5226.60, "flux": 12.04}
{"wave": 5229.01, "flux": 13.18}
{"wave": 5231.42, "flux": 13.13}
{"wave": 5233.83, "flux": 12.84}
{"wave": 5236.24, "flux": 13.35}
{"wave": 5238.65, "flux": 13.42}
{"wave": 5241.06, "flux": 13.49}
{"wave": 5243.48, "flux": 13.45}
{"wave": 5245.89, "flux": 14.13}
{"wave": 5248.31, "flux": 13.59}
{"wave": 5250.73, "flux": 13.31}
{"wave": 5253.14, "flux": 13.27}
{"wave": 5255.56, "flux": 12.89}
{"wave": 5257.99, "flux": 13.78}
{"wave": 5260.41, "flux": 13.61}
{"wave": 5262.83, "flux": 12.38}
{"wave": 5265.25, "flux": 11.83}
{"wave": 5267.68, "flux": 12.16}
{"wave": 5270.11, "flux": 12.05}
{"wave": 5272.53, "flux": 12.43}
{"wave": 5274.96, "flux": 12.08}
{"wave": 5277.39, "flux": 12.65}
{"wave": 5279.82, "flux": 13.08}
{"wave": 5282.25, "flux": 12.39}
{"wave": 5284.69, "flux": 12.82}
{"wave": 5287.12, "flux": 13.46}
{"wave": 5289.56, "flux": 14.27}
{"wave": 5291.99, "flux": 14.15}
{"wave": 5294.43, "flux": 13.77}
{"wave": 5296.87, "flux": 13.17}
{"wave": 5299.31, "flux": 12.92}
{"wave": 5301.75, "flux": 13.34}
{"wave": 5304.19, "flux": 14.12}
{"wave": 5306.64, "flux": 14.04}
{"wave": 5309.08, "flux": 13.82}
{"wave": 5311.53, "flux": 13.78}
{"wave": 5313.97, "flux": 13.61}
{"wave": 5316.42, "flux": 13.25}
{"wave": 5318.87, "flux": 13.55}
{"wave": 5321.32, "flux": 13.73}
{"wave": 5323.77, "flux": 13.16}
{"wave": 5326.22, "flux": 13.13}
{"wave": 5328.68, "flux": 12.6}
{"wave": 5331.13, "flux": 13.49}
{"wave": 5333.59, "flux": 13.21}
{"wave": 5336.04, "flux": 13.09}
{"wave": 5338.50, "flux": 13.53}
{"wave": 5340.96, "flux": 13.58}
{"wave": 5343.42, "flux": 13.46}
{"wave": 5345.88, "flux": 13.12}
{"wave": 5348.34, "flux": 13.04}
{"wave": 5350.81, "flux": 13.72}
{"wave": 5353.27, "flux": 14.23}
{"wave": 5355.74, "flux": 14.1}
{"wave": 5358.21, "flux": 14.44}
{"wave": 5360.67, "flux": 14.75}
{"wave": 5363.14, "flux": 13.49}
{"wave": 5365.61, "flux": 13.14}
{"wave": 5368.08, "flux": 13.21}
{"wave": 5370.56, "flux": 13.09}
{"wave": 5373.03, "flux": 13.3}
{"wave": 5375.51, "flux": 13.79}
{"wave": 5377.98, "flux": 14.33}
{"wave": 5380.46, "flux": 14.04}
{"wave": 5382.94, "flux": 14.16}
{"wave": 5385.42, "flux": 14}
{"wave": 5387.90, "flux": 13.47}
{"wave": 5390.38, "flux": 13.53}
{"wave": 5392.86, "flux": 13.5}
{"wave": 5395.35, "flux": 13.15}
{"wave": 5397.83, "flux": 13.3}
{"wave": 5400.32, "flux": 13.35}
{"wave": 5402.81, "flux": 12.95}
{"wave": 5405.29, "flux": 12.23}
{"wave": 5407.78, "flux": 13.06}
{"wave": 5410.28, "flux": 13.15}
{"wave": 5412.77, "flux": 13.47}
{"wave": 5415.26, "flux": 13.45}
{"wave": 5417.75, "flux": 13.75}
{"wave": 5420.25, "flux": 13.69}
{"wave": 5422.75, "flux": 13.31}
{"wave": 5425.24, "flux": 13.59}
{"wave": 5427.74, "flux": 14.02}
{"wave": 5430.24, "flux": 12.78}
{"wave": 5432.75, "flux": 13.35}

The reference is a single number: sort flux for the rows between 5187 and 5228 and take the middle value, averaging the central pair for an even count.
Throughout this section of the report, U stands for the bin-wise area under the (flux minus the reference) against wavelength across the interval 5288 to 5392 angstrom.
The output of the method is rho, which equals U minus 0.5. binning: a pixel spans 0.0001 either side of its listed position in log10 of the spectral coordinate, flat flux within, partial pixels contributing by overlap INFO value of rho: 52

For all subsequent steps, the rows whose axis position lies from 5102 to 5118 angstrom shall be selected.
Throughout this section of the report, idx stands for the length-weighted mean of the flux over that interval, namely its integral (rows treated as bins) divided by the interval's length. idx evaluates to 13.7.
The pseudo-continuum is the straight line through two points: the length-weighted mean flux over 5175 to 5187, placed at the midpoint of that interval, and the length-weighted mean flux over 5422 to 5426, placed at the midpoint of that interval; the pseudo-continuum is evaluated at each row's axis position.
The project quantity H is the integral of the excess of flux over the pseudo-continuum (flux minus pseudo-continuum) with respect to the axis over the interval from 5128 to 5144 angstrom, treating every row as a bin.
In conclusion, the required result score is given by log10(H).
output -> 1.48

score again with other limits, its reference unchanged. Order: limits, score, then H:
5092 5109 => 1.60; 40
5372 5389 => 1.08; 12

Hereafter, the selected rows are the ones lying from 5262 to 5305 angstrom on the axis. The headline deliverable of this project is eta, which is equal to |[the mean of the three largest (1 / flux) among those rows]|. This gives 0.083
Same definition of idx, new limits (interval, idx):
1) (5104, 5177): 12.9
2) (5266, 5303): 13.0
